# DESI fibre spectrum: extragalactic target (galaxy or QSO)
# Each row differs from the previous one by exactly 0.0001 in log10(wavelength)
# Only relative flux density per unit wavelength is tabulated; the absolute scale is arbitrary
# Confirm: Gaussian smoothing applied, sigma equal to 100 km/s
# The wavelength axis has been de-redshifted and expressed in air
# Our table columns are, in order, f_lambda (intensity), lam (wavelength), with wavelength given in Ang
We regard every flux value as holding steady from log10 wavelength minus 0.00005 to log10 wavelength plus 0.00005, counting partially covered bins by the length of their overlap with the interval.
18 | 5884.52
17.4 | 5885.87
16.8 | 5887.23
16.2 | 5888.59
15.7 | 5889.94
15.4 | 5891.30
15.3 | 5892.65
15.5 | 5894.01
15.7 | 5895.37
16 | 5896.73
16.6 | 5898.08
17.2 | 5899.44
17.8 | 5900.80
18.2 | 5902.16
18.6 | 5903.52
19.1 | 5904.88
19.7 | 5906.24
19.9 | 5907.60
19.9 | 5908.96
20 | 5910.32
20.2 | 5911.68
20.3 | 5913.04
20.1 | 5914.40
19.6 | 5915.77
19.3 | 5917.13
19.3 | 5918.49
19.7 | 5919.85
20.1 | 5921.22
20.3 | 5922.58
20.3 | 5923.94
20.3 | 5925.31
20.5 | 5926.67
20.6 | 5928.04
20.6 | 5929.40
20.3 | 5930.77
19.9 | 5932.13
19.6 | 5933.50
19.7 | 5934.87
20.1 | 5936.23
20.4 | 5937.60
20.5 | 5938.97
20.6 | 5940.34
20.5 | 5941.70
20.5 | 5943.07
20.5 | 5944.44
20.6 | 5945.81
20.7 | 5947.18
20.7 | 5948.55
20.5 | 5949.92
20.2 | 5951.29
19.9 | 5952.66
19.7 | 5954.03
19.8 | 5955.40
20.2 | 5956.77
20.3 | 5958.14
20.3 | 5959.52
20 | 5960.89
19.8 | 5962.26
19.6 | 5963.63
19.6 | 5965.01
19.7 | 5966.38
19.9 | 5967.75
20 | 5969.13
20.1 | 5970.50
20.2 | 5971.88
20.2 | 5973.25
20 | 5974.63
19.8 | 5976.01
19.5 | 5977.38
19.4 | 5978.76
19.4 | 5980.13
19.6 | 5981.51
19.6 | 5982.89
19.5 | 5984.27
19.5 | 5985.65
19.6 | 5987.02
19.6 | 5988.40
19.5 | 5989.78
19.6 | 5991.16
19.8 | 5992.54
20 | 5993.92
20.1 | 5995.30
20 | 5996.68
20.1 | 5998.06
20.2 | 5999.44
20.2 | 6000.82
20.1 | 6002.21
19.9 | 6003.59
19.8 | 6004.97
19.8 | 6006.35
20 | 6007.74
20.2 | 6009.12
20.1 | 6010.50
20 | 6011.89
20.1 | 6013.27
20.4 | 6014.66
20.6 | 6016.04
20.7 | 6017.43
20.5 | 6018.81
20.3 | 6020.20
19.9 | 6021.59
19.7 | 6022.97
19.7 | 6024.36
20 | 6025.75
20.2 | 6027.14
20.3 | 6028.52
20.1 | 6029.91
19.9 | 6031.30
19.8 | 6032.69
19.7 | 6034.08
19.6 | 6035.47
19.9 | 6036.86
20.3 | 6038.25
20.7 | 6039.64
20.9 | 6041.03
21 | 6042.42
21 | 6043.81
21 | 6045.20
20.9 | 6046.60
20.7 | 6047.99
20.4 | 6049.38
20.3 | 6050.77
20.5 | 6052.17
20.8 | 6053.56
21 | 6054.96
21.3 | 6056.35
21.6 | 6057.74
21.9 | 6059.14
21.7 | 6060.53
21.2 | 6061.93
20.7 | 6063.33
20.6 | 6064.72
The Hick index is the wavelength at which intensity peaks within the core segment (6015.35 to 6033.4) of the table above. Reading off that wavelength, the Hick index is 6017.43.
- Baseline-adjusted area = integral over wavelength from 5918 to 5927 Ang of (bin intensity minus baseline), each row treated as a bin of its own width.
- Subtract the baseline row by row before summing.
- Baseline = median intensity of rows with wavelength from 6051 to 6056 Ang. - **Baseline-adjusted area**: -7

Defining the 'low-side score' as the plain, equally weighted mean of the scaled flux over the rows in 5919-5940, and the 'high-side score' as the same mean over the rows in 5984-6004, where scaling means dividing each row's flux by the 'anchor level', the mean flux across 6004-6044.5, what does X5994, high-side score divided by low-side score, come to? 0.98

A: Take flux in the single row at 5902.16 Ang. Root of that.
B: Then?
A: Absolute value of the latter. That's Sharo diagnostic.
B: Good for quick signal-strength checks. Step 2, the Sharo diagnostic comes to 4.27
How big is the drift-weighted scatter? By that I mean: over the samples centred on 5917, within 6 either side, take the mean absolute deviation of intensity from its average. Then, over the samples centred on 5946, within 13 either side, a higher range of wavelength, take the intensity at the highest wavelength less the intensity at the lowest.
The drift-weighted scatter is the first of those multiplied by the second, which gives 0.25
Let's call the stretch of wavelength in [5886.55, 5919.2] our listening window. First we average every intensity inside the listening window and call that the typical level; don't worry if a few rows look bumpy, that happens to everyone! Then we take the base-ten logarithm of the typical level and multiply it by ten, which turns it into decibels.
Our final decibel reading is 12.6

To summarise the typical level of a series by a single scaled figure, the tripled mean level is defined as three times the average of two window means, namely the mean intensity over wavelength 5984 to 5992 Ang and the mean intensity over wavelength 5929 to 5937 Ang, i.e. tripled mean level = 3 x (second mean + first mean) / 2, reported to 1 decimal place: 59.4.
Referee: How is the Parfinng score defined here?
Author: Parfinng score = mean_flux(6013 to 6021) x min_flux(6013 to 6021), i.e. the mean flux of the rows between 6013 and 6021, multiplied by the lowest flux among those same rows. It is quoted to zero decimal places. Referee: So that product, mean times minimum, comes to 411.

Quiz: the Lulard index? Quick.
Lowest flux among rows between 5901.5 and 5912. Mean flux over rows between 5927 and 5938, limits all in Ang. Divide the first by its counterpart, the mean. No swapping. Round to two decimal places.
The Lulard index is 0.90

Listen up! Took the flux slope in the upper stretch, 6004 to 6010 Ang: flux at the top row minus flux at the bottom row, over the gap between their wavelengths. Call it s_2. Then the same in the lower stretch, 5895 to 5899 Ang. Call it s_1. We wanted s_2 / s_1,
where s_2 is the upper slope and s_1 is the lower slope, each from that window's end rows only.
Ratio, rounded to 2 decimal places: 0.29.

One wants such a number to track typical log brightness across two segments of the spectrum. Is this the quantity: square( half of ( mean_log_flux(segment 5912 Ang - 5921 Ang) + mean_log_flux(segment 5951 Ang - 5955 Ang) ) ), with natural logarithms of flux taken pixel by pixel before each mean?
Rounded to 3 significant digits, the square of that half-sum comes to 8.92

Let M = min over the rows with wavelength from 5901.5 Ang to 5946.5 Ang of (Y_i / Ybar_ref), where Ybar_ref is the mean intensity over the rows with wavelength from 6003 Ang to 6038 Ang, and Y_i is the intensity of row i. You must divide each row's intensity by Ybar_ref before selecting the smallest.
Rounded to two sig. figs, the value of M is 0.91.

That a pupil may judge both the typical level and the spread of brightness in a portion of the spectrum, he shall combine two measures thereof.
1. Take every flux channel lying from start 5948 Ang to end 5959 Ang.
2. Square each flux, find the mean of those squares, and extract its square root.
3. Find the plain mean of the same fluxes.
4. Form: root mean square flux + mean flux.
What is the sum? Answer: 40.3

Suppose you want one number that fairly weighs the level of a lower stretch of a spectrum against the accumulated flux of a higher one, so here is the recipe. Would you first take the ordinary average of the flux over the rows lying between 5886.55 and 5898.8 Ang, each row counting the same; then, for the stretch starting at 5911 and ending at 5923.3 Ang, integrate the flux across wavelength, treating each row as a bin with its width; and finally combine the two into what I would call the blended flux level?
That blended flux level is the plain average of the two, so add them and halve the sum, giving 130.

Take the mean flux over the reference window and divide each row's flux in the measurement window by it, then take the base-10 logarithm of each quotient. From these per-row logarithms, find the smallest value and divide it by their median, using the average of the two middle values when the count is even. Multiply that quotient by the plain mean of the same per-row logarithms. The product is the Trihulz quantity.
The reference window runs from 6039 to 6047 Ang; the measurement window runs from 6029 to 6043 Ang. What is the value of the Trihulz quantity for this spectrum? -0.022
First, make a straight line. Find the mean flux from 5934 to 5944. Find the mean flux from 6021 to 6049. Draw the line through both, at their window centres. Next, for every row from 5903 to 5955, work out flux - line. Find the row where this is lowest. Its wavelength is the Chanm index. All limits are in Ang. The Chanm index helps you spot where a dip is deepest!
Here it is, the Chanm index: 5903.52 Ang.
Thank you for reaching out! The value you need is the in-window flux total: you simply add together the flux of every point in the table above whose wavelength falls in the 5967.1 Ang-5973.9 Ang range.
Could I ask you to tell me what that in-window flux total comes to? 100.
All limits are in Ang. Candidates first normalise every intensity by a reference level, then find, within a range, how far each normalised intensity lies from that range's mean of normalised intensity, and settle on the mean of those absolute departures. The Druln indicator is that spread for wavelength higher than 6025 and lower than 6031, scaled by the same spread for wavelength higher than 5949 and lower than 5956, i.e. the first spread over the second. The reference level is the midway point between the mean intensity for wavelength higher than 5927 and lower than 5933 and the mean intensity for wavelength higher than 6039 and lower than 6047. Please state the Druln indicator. 0.4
